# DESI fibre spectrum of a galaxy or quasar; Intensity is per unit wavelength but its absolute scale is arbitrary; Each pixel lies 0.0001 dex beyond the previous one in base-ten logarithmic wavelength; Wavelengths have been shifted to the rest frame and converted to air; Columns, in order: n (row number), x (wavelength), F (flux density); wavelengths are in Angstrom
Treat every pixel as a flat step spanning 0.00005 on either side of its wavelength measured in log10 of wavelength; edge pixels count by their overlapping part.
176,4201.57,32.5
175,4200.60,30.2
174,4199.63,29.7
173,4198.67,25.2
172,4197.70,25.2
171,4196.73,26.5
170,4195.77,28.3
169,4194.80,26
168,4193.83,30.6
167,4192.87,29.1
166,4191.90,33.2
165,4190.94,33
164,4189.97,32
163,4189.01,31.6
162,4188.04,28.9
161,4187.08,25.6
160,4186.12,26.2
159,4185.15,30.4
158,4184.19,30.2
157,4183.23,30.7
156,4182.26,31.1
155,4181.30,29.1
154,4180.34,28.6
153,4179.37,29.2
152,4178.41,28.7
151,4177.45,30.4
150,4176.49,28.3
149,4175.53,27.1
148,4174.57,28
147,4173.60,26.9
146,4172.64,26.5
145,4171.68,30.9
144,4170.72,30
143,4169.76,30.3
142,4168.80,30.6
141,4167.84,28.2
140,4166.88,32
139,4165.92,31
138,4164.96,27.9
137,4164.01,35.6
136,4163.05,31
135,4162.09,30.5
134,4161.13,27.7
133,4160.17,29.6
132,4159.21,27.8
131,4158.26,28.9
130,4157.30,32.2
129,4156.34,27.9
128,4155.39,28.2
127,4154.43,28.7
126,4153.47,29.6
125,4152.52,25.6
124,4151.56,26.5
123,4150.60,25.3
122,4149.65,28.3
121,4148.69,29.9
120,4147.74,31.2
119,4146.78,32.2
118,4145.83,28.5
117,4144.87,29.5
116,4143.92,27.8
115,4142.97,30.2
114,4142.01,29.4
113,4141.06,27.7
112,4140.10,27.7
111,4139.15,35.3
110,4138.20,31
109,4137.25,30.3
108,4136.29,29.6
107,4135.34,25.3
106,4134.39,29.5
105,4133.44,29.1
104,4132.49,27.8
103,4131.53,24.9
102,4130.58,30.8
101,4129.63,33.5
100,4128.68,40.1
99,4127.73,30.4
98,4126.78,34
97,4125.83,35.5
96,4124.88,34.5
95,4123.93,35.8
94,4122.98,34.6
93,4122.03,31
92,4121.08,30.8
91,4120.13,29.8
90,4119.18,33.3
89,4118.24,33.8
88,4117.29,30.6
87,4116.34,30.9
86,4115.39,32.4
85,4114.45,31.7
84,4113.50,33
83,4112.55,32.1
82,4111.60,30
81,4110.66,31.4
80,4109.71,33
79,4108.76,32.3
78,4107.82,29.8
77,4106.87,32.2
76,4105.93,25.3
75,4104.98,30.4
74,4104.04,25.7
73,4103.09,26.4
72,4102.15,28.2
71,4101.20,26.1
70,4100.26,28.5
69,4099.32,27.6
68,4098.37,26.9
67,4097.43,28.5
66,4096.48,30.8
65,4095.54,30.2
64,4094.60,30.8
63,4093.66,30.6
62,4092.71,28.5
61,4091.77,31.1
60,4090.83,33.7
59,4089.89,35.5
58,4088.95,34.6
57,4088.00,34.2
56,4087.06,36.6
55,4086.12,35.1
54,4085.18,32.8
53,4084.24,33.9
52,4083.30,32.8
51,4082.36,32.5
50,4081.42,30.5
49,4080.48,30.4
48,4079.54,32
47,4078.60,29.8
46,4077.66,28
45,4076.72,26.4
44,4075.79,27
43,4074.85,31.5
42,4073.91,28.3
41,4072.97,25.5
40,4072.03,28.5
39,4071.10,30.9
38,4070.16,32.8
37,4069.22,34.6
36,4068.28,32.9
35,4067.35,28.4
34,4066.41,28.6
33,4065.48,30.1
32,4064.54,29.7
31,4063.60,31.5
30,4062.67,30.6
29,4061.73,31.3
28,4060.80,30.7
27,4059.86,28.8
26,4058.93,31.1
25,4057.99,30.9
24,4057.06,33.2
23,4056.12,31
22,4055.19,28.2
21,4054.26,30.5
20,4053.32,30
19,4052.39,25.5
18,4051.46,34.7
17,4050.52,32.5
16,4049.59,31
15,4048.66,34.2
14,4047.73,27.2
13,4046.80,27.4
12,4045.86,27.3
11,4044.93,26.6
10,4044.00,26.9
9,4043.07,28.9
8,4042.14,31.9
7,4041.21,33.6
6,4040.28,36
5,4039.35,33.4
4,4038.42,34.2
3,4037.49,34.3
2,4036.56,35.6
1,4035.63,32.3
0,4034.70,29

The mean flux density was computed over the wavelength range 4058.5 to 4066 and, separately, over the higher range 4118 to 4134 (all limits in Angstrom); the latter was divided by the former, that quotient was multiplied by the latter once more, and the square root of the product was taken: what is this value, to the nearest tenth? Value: 5.9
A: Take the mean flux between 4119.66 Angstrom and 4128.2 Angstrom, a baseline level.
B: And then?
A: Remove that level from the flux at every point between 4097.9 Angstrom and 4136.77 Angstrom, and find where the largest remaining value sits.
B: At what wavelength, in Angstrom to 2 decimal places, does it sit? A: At 4128.68 Angstrom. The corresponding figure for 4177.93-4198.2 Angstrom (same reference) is 4191.90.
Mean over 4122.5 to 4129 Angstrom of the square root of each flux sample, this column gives 5.9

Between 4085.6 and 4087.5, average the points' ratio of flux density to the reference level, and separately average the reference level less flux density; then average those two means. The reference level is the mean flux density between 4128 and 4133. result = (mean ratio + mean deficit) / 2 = -1.6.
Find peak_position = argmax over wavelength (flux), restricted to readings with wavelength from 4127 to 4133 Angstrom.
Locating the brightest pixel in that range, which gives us 4128.68 Angstrom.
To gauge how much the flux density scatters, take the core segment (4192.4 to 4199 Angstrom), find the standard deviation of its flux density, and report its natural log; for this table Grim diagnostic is 0.7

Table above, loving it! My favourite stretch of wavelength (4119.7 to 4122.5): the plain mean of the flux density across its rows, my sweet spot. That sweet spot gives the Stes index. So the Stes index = 30.5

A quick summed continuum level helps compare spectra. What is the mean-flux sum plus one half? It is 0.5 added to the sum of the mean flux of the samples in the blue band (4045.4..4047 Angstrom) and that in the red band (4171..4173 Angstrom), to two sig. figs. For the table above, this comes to 57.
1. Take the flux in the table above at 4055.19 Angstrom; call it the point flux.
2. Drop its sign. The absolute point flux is 28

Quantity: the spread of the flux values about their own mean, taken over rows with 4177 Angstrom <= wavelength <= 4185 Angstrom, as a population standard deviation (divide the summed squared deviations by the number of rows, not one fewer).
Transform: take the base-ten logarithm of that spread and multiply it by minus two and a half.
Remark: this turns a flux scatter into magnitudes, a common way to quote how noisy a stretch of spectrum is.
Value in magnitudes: 0.11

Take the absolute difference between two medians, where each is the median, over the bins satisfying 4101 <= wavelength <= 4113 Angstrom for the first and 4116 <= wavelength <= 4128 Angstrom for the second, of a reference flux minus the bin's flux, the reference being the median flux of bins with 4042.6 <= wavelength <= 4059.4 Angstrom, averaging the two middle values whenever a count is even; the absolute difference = 3.3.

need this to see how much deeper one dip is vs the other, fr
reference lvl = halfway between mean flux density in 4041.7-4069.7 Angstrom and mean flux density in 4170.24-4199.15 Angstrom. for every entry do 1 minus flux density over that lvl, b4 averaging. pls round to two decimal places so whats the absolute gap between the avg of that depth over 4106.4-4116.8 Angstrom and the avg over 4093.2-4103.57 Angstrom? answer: 0.11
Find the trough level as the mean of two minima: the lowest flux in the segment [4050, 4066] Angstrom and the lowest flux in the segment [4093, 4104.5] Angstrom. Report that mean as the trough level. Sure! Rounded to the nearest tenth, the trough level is 25.6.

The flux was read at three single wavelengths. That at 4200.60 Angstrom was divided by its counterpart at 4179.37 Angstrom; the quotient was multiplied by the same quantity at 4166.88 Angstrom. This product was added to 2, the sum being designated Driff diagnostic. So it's 35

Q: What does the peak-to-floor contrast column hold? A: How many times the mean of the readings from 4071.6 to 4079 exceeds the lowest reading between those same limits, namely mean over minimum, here 1.10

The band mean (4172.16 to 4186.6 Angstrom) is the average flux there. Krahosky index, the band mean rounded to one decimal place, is 28.8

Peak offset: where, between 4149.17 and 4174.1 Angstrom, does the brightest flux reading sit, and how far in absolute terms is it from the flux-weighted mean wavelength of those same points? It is 2.2 Angstrom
